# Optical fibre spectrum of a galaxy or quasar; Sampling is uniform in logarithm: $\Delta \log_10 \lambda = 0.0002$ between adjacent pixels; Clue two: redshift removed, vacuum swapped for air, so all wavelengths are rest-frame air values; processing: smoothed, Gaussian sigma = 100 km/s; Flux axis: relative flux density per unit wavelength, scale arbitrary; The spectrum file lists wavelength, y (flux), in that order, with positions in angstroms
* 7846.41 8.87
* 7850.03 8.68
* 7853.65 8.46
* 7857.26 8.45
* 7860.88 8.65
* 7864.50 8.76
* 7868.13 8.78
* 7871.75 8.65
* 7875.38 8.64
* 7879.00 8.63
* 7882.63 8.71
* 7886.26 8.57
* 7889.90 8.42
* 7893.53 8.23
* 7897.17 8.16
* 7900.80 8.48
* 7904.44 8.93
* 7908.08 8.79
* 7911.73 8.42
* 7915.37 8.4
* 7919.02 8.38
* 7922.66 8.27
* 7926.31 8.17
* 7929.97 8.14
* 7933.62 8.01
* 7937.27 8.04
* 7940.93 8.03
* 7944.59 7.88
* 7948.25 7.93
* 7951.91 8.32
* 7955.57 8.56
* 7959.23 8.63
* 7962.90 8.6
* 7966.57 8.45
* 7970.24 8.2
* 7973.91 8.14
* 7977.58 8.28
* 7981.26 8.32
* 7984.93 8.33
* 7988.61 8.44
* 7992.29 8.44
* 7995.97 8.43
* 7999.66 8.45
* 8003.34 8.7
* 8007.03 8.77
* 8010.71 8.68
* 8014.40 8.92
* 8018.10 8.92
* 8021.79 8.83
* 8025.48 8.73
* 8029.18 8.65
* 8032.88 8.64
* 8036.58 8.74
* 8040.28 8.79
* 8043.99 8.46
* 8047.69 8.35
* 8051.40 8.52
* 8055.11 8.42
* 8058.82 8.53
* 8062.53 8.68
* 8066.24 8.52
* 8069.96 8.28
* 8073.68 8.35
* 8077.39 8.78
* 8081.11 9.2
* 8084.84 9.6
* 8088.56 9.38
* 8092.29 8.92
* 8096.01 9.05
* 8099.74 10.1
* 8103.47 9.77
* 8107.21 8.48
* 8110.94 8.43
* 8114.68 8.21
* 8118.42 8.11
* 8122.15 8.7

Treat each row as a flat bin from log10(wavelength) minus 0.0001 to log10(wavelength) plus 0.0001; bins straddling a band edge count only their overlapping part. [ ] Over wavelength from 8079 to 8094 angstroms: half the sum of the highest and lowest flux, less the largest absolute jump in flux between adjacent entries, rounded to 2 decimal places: 8.80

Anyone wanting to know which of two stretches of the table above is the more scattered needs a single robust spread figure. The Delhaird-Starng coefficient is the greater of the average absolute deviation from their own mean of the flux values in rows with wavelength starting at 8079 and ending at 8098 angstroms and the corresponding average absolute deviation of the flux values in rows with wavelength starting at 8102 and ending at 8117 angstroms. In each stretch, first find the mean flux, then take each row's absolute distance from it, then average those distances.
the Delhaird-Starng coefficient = 0.52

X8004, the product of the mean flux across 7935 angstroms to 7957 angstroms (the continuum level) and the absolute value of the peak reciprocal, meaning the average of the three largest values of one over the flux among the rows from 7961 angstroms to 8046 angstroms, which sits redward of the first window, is 0.99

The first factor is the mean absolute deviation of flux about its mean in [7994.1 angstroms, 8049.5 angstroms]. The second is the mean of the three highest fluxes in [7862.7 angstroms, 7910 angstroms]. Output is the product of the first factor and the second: 1.2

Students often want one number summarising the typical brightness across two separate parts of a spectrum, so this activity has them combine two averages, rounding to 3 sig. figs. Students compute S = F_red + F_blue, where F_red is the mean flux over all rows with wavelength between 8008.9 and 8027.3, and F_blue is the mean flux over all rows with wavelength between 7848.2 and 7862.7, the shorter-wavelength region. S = 17.4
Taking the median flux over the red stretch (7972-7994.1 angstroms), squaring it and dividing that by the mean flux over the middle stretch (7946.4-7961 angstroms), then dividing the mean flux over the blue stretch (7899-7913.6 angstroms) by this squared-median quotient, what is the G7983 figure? 1.04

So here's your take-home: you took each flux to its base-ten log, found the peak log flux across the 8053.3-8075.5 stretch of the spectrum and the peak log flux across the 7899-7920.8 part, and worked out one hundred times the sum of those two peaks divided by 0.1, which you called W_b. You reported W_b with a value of 1889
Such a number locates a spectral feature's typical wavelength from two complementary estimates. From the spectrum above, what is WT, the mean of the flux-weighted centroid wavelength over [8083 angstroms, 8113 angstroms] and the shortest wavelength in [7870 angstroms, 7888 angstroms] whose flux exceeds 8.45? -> 7984.7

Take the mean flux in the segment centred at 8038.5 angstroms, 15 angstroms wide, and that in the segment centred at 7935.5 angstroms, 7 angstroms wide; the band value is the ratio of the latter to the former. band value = 0.93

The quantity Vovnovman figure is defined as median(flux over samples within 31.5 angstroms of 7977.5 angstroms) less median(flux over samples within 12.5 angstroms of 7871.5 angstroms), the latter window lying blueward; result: -0.2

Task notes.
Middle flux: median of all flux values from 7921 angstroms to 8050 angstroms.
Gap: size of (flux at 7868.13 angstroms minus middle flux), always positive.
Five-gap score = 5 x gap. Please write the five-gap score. 1.7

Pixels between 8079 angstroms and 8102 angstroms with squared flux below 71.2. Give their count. 0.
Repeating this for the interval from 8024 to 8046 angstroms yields 0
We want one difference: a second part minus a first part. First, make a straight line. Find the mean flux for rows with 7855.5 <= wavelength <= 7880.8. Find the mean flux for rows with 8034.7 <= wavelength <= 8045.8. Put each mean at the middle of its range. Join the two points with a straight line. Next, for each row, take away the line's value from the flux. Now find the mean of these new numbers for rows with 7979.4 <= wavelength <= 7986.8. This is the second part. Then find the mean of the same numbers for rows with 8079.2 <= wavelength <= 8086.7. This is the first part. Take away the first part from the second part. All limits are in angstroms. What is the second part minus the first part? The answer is -1.1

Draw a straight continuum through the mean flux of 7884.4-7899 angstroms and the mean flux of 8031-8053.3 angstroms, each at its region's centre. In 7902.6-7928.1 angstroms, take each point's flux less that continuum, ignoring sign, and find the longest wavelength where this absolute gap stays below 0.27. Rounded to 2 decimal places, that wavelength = 7926.31 angstroms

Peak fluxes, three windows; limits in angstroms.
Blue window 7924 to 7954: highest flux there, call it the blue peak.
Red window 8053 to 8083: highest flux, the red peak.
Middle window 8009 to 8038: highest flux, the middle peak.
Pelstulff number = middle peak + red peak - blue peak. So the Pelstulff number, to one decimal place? 9.8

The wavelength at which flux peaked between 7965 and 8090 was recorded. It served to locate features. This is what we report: 8084.84 angstroms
